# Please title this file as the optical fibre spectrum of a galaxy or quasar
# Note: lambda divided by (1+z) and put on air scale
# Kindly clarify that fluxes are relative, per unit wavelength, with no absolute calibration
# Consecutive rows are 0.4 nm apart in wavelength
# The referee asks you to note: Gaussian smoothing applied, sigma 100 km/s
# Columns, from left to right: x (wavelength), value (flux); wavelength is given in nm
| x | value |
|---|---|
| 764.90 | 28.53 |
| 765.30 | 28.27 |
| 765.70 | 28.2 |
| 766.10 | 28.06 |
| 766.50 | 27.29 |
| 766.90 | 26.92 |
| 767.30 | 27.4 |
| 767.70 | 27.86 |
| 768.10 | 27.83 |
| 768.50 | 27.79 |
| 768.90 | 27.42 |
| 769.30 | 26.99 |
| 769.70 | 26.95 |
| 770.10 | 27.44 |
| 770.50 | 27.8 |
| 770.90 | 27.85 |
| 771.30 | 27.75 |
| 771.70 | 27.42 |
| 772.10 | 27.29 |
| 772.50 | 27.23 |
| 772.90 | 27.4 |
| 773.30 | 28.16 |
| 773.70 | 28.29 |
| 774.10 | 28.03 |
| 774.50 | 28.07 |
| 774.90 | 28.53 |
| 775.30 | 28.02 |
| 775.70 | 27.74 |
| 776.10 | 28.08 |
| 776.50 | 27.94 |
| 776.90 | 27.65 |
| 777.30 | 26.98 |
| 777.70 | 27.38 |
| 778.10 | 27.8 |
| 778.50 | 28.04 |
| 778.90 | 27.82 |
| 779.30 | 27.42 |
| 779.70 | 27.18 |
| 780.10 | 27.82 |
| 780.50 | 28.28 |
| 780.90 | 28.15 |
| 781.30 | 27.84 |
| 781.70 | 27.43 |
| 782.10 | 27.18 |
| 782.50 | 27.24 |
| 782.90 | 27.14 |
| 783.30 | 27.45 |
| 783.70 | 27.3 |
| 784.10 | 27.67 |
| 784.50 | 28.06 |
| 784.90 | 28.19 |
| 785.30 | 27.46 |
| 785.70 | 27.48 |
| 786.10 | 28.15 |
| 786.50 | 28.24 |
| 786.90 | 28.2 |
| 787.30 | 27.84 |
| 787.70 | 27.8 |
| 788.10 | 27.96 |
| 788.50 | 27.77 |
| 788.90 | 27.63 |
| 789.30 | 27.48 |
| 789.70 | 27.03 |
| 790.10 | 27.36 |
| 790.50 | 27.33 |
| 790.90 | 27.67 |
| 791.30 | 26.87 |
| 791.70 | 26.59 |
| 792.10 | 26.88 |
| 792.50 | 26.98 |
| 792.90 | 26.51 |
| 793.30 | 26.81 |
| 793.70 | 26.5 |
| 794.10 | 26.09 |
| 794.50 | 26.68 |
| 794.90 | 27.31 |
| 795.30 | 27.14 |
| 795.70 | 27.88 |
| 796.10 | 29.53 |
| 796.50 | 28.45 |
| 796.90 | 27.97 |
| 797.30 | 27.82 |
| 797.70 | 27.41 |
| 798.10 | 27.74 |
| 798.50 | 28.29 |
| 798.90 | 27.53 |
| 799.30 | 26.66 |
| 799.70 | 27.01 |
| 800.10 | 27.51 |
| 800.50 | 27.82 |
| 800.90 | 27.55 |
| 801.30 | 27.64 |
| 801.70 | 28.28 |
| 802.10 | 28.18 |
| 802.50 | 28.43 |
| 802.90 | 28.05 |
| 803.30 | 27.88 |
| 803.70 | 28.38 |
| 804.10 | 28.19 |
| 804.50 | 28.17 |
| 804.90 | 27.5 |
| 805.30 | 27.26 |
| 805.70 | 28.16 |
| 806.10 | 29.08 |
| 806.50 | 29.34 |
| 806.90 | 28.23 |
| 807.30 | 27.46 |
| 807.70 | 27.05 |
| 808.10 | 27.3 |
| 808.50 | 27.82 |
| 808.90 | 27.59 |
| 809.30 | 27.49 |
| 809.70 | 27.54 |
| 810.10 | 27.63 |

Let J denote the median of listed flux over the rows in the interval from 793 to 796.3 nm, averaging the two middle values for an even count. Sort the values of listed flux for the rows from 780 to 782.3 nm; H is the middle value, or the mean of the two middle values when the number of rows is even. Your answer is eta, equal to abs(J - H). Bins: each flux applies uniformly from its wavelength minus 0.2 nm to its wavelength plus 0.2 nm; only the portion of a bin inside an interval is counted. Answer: 0.9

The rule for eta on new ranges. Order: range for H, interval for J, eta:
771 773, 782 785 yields 0.0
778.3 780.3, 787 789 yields 0.0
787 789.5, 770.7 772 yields 0.0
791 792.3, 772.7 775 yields 1.2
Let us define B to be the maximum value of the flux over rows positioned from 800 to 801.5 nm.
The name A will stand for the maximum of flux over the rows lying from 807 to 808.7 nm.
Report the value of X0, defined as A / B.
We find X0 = 1.00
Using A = 27.82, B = 27.82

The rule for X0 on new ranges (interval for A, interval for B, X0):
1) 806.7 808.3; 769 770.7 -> 1.02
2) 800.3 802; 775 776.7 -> 1.01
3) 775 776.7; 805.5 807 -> 0.96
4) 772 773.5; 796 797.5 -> 0.95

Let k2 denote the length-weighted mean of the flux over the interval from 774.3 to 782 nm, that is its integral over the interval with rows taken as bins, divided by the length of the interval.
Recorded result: 27.79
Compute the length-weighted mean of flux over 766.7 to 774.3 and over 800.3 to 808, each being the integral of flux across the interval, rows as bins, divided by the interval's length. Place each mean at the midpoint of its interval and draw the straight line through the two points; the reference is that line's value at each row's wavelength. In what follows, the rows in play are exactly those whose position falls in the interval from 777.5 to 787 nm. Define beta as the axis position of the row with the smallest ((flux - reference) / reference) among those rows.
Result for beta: 782.90 nm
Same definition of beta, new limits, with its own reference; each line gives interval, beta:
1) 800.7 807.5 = 805.30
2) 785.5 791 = 789.70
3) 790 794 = 793.70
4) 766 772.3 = 769.70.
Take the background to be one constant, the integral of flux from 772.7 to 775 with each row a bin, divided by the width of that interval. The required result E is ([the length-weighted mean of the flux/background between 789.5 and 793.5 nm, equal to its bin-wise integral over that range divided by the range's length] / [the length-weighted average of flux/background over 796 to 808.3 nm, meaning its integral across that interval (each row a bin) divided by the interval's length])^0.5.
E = 0.9835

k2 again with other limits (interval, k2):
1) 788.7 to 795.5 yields 26.99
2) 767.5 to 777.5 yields 27.70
